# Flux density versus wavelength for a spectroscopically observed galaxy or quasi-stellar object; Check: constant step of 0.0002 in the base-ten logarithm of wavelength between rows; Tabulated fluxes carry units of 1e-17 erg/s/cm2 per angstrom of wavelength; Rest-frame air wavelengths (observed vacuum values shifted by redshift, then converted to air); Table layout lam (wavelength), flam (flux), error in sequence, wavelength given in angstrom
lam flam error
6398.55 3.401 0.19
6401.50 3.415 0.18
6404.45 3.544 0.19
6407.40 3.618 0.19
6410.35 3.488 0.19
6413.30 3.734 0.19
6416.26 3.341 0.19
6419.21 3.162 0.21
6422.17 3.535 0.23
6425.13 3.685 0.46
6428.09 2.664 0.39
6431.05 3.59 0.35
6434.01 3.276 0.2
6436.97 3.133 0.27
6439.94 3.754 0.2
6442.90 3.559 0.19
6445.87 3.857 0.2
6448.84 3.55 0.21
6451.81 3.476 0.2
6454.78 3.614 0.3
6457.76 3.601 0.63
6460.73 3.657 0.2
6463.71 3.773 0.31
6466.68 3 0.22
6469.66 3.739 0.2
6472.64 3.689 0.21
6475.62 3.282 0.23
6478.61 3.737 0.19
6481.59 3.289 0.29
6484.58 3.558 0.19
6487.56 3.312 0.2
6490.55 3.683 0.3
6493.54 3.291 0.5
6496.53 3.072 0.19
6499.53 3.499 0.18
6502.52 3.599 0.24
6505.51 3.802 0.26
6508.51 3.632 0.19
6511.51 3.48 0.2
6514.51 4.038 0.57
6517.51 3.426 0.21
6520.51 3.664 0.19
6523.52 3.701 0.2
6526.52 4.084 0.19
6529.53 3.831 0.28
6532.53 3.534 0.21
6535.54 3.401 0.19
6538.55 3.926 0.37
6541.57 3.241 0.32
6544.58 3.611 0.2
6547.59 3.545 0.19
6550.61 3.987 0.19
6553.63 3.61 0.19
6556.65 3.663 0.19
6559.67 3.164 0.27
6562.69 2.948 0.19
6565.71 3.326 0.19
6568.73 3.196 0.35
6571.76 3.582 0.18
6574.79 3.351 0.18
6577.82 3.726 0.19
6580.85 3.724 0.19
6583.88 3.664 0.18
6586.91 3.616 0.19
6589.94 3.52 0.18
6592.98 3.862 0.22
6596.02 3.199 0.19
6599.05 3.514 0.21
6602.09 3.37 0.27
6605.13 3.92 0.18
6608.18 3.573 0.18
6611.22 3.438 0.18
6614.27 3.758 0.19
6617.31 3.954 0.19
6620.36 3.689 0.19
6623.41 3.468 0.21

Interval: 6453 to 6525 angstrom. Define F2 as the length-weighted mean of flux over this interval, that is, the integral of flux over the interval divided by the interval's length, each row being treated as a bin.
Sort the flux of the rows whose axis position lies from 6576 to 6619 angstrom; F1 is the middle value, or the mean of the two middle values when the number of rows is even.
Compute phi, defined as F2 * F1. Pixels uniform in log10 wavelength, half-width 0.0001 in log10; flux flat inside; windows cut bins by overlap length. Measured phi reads 12.9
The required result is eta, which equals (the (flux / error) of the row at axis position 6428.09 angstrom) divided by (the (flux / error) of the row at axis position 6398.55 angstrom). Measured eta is 0.38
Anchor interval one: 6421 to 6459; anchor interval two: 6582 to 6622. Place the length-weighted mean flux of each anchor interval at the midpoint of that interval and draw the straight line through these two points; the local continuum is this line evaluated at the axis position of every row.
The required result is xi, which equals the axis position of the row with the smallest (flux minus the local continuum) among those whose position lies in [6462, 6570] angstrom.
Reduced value 6562.69 angstrom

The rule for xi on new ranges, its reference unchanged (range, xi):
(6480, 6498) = 6496.53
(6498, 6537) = 6535.54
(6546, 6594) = 6562.69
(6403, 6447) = 6428.09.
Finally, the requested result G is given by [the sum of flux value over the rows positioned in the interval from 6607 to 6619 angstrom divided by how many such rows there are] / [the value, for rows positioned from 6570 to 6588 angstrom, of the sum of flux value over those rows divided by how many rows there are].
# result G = 1.02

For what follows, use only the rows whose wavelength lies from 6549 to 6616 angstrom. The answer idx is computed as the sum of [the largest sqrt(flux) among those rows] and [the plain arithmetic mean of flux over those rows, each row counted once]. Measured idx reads 5.53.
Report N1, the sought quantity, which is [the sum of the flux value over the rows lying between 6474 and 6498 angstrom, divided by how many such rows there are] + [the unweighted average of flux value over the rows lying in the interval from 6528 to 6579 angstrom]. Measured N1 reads 6.91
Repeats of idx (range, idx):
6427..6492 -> 5.45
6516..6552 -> 5.68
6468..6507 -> 5.45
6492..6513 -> 5.43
